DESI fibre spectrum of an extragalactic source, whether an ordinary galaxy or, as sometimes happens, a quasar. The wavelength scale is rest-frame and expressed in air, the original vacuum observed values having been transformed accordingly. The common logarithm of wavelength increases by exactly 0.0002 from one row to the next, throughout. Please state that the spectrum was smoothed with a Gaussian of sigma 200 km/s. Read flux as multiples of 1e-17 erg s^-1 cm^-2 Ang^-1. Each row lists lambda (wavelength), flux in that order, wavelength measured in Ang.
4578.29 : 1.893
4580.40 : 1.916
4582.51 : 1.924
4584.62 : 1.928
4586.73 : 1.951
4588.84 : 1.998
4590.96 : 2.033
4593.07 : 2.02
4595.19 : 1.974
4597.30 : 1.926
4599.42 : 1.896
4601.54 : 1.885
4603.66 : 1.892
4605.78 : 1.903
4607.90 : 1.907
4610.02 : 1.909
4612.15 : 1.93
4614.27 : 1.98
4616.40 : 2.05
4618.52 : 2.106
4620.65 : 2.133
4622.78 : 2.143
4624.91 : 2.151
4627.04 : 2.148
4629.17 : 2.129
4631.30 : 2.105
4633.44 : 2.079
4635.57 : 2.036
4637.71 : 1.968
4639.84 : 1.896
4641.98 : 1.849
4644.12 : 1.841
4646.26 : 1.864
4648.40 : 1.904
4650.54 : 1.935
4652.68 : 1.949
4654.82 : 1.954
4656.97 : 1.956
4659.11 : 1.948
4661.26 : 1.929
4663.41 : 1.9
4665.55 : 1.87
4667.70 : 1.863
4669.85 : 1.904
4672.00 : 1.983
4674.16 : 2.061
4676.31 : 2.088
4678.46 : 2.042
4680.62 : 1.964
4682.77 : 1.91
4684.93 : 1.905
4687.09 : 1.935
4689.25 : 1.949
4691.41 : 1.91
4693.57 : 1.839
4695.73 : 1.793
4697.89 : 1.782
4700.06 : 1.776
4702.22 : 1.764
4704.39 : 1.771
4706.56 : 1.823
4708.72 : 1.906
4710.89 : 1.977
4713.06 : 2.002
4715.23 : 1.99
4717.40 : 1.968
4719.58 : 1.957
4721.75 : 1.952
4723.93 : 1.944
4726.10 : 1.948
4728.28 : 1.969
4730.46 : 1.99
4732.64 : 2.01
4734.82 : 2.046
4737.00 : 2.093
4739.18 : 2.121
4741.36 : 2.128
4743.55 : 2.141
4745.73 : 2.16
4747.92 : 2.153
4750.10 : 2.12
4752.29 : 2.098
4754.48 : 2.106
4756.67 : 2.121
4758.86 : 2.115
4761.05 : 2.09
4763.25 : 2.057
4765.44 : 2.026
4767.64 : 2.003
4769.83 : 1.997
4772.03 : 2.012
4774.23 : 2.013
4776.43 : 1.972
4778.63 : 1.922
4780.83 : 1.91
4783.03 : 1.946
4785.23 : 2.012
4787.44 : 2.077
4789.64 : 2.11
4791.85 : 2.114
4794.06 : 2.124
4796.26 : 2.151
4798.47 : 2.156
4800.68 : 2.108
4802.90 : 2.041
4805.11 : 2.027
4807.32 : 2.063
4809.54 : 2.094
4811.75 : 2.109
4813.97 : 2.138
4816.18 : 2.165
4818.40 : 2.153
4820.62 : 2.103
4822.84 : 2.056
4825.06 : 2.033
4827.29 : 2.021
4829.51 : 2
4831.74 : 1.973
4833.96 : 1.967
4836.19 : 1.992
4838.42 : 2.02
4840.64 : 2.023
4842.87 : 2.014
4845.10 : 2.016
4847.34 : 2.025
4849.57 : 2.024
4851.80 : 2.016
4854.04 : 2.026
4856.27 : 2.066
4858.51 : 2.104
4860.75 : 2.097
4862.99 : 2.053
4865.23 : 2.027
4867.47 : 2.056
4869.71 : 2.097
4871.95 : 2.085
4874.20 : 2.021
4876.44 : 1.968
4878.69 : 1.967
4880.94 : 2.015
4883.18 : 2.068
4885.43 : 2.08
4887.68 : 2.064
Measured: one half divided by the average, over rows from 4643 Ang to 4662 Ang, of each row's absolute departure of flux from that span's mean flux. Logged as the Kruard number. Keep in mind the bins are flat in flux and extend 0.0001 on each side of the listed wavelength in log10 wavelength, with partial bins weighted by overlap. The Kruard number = 15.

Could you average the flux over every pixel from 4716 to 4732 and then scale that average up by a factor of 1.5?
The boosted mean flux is 2.94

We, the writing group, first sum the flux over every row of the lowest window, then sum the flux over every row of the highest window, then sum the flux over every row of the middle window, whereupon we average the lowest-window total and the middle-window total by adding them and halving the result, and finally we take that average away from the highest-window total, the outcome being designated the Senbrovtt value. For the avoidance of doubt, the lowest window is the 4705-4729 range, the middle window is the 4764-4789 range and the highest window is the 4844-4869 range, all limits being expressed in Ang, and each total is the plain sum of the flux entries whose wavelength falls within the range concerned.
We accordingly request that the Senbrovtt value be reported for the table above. 0.85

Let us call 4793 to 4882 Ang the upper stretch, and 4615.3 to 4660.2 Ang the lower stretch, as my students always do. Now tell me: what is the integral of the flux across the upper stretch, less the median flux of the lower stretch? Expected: 181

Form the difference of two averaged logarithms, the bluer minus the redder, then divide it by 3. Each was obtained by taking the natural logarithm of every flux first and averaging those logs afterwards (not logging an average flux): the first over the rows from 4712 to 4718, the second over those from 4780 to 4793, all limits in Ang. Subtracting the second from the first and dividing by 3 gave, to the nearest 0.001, -0.007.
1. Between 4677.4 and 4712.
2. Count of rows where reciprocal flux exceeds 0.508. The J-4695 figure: 14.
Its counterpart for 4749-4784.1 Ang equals 3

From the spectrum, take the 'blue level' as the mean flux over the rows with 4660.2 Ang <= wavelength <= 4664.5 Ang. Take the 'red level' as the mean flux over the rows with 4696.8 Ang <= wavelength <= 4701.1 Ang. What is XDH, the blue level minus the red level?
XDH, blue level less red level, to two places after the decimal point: 0.14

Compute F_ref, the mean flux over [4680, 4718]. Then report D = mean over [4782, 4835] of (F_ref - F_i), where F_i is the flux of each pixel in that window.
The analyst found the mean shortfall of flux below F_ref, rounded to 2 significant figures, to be -0.19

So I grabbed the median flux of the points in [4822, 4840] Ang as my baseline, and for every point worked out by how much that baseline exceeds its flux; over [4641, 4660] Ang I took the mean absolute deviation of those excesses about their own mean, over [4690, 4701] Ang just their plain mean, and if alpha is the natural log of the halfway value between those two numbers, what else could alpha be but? -2.2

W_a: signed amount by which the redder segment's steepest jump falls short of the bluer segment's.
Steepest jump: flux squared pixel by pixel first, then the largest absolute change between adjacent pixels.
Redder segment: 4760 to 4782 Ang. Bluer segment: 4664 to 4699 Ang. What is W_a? 0.12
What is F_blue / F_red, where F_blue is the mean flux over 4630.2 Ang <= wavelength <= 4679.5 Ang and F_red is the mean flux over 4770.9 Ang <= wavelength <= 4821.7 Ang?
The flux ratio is 0.945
